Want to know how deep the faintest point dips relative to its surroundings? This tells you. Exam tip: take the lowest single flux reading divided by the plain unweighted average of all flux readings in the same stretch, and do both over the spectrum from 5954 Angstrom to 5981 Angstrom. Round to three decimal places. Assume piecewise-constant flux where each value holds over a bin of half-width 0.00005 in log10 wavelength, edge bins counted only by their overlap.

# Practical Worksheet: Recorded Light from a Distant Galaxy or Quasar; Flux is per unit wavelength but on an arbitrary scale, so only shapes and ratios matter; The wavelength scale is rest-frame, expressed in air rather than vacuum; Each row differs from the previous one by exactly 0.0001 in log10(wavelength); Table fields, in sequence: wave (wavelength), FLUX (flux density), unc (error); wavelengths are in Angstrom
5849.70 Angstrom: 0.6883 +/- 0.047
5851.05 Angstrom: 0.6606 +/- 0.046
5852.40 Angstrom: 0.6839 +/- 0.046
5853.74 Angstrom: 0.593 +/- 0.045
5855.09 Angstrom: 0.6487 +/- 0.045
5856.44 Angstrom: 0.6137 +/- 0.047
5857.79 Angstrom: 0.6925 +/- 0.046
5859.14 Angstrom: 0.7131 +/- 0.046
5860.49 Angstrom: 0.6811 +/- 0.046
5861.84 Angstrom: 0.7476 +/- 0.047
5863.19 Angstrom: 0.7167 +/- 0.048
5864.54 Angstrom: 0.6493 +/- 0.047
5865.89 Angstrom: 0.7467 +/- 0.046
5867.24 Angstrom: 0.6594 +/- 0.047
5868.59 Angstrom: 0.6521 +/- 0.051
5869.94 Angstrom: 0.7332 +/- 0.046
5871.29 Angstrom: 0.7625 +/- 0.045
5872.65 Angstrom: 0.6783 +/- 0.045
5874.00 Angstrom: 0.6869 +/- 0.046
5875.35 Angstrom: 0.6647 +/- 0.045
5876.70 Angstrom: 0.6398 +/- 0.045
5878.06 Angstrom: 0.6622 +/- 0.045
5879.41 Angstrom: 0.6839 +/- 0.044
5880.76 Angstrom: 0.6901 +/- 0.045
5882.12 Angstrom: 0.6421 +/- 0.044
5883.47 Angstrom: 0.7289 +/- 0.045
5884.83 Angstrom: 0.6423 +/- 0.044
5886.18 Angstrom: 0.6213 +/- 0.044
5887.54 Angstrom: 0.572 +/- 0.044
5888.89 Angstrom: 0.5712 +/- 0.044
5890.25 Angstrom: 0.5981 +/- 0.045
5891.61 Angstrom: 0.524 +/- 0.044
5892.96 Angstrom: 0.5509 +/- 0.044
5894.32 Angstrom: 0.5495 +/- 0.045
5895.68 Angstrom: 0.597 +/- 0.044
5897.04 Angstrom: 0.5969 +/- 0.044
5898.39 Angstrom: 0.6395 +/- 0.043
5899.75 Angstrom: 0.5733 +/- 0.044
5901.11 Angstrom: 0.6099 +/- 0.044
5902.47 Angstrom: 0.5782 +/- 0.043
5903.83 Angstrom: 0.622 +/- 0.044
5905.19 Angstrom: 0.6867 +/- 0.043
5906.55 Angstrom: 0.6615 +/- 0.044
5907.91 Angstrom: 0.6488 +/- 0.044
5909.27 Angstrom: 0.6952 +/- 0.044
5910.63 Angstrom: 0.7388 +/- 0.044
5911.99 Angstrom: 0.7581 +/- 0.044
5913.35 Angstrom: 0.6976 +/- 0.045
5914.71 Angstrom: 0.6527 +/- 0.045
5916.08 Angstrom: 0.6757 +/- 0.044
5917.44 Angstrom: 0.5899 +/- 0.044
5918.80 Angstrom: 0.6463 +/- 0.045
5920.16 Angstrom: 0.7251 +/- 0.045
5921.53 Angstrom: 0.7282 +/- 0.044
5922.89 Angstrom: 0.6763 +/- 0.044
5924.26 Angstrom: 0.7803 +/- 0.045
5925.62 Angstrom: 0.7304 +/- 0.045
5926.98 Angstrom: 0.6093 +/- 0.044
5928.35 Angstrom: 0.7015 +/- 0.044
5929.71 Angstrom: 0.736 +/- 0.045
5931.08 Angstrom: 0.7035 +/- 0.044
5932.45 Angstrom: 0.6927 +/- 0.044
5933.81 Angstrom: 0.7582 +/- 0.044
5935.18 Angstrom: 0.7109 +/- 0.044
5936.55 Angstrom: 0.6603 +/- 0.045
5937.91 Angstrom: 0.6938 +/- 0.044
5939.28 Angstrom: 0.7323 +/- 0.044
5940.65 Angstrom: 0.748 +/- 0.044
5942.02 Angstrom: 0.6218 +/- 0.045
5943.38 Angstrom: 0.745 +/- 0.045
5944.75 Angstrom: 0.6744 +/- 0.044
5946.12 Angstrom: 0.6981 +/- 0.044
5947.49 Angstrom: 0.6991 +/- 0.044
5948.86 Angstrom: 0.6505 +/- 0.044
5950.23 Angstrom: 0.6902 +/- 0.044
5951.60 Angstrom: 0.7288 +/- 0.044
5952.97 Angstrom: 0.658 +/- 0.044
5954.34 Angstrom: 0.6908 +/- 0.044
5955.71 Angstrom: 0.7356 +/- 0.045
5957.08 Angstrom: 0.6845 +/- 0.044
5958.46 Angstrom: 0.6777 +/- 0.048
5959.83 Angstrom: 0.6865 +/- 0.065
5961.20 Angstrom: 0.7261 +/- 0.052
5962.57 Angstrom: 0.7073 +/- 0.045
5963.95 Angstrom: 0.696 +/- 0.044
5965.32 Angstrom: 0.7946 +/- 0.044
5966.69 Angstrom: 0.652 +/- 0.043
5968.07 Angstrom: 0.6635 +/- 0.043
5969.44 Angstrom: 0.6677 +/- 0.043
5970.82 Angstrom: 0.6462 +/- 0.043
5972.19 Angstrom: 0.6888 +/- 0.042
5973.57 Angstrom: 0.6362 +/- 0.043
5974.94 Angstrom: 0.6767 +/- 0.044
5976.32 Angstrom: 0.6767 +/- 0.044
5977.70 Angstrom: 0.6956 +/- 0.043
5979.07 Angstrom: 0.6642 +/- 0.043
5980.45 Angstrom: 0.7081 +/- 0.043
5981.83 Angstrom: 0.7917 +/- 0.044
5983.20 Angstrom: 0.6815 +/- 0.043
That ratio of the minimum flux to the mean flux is 0.924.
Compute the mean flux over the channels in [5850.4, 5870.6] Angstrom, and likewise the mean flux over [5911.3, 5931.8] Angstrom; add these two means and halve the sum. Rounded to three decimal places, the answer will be 0.687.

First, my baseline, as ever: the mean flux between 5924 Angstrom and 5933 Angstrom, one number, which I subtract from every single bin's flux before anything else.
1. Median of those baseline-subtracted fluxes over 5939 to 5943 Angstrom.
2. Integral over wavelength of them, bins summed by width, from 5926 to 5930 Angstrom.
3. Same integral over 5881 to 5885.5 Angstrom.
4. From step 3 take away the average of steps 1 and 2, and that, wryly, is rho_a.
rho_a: -0.11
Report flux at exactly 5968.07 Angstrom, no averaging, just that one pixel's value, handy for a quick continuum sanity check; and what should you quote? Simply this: 0.6635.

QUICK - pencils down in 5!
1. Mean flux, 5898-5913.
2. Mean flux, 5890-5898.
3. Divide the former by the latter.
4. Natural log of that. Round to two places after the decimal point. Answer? 0.14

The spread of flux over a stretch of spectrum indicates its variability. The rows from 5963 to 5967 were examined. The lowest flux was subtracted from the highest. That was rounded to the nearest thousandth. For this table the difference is 0.143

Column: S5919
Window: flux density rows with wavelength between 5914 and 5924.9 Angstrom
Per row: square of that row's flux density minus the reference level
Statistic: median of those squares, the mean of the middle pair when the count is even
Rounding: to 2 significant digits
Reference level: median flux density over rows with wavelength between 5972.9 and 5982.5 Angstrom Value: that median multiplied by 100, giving 0.16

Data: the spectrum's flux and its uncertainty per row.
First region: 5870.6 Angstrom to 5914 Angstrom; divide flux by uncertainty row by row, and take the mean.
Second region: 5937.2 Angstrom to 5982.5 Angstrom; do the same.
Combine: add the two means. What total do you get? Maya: 30.09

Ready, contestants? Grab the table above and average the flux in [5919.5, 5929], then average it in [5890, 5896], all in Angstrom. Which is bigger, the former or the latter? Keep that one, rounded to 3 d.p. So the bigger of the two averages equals 0.707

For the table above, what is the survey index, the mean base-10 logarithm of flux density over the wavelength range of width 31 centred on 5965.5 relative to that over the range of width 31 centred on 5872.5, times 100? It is 97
